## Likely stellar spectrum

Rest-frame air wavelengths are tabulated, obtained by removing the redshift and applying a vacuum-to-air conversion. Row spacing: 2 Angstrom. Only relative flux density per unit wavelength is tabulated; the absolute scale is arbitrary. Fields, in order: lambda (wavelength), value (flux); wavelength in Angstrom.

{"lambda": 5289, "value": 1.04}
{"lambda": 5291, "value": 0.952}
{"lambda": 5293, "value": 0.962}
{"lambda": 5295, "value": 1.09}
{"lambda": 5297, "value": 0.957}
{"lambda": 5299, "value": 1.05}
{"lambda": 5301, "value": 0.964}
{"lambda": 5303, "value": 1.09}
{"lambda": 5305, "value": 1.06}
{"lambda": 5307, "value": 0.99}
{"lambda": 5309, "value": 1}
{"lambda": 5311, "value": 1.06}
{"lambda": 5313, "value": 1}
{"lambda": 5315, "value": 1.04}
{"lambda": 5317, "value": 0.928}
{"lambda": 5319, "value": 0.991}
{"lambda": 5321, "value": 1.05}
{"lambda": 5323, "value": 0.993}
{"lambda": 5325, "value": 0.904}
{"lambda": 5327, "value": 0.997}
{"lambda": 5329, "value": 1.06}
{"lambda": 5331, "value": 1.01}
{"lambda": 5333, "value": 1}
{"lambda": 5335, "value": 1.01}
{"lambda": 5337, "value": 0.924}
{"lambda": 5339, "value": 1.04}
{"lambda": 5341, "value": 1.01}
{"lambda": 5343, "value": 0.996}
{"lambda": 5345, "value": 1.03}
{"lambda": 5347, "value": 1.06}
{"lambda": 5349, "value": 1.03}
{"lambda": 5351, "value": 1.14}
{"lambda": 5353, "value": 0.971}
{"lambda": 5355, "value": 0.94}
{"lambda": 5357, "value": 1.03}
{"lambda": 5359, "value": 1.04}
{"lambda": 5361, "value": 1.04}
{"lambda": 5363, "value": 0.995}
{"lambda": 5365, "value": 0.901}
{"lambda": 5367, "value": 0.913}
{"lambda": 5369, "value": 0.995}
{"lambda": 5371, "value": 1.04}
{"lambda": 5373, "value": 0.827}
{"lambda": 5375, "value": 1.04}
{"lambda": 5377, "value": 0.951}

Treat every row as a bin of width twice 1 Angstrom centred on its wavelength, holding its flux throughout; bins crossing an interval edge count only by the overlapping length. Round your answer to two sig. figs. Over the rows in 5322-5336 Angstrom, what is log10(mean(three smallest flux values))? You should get -0.016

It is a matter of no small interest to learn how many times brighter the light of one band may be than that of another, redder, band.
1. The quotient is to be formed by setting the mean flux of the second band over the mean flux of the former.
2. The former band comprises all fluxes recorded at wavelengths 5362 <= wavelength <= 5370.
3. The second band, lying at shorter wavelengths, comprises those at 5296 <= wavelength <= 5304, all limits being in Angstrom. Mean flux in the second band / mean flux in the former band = 1.07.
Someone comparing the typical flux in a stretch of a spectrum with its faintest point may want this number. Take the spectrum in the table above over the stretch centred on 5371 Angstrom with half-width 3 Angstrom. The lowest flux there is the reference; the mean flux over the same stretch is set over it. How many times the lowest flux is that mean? 1.15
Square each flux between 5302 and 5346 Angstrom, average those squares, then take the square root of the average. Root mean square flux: 1.009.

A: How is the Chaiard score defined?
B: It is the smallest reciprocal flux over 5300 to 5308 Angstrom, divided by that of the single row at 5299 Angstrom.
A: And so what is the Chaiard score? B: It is 0.96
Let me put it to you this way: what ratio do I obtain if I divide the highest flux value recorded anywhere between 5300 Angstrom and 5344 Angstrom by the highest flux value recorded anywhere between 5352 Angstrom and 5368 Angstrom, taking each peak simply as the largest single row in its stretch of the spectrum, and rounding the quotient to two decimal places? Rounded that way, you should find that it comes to 1.05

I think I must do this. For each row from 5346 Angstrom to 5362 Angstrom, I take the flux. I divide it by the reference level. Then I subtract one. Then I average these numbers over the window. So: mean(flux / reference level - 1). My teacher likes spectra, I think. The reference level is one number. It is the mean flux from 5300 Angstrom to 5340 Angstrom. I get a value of 0.026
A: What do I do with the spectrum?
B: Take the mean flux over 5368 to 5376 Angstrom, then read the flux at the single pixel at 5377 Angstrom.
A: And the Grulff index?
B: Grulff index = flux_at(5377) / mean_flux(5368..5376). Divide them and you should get 0.97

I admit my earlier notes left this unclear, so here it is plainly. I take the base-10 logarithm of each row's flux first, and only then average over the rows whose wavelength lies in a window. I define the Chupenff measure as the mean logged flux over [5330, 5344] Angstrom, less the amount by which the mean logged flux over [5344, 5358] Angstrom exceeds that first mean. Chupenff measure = -0.013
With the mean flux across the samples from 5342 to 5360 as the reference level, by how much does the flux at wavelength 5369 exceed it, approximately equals -0.03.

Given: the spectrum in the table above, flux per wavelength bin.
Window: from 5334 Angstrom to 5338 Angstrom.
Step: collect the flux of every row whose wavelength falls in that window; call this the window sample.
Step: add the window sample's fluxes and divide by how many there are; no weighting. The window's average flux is 0.97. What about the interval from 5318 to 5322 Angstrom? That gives 1.02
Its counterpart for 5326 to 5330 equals 1.03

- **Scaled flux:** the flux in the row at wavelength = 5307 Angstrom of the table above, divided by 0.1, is 9.9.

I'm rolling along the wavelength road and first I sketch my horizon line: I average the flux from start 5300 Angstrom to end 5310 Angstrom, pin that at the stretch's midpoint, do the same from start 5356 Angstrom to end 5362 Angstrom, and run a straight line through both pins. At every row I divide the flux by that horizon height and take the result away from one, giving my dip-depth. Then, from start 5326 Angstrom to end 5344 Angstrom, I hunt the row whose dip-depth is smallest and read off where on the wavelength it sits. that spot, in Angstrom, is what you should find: 5329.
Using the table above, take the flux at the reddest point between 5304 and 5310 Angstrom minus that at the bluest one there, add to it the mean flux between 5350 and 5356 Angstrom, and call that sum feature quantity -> 0.96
